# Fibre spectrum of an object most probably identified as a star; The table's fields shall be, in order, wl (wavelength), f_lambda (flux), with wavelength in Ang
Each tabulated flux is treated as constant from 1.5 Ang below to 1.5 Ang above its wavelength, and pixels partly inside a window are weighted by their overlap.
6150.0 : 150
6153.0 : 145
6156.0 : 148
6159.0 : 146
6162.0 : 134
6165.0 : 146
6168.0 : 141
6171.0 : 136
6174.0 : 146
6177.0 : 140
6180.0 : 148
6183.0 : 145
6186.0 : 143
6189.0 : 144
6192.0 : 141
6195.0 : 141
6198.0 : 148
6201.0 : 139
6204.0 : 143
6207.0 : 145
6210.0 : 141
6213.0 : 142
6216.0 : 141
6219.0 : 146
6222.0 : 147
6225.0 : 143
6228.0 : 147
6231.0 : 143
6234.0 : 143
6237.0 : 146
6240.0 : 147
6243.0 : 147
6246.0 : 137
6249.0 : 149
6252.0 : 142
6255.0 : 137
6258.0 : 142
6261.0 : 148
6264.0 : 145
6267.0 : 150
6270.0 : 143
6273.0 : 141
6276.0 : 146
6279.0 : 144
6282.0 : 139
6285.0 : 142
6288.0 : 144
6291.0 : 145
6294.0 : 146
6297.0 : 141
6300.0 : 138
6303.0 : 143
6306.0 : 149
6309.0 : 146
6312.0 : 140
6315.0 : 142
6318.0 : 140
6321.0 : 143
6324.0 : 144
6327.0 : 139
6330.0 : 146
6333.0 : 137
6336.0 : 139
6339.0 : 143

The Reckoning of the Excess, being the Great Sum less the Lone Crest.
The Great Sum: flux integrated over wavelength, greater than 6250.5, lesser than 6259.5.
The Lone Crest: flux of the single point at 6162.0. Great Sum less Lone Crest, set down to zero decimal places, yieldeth 1129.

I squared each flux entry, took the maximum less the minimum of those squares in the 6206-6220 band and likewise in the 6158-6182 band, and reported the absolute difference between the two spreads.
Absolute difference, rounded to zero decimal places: 2513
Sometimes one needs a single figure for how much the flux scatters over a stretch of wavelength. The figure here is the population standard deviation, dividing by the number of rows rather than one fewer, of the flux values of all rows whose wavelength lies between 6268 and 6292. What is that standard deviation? 2.1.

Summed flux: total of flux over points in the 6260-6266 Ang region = 293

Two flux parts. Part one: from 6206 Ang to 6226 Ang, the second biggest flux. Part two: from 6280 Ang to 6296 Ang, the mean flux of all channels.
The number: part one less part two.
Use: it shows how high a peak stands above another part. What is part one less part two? 2.8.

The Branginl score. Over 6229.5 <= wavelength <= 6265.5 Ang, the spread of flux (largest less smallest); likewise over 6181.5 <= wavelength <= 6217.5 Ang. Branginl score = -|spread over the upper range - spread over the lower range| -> -3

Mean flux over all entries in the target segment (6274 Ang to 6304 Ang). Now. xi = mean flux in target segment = 142.8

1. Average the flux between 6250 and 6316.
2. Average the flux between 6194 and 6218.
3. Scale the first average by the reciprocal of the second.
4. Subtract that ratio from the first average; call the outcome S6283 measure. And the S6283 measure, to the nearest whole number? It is 142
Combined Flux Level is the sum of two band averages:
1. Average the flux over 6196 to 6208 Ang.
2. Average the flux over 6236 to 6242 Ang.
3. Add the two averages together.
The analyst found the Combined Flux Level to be 290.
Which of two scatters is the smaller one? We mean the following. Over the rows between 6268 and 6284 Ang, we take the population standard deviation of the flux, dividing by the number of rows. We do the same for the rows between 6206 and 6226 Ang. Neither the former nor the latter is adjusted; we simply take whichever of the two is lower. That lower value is 2.26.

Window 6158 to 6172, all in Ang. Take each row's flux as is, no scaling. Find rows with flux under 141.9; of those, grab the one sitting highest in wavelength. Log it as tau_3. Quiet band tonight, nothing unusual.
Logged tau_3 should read 6171.0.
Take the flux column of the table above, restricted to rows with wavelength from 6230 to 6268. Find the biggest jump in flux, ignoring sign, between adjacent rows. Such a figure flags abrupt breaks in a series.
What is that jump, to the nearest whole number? 12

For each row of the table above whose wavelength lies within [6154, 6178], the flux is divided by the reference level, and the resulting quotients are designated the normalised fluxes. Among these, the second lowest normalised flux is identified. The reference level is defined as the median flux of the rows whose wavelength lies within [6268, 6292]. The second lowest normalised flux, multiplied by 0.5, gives 0.474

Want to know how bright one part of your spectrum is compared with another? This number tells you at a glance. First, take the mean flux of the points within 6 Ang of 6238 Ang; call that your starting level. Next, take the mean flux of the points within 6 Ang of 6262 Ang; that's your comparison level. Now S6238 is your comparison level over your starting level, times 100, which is 100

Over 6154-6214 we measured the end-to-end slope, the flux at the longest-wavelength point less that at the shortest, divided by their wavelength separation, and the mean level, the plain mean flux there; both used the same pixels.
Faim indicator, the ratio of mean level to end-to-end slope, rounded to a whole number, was -1357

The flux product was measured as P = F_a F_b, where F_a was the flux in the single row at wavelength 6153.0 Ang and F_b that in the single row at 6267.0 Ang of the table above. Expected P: 21750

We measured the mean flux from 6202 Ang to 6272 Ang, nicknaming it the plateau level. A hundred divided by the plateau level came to 0.694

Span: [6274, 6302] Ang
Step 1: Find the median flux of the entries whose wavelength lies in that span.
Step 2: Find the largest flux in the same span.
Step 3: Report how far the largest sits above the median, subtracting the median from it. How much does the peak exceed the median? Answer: 2.0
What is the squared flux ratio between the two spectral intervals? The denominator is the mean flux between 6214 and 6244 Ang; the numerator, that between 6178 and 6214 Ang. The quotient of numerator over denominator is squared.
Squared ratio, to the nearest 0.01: 0.98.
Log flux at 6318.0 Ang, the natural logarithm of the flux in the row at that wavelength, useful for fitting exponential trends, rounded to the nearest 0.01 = 4.94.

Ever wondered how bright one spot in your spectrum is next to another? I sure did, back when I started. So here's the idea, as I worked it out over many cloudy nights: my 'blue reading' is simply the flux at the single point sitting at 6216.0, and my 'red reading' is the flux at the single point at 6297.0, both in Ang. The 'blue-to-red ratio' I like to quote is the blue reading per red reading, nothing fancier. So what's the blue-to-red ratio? 1.00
